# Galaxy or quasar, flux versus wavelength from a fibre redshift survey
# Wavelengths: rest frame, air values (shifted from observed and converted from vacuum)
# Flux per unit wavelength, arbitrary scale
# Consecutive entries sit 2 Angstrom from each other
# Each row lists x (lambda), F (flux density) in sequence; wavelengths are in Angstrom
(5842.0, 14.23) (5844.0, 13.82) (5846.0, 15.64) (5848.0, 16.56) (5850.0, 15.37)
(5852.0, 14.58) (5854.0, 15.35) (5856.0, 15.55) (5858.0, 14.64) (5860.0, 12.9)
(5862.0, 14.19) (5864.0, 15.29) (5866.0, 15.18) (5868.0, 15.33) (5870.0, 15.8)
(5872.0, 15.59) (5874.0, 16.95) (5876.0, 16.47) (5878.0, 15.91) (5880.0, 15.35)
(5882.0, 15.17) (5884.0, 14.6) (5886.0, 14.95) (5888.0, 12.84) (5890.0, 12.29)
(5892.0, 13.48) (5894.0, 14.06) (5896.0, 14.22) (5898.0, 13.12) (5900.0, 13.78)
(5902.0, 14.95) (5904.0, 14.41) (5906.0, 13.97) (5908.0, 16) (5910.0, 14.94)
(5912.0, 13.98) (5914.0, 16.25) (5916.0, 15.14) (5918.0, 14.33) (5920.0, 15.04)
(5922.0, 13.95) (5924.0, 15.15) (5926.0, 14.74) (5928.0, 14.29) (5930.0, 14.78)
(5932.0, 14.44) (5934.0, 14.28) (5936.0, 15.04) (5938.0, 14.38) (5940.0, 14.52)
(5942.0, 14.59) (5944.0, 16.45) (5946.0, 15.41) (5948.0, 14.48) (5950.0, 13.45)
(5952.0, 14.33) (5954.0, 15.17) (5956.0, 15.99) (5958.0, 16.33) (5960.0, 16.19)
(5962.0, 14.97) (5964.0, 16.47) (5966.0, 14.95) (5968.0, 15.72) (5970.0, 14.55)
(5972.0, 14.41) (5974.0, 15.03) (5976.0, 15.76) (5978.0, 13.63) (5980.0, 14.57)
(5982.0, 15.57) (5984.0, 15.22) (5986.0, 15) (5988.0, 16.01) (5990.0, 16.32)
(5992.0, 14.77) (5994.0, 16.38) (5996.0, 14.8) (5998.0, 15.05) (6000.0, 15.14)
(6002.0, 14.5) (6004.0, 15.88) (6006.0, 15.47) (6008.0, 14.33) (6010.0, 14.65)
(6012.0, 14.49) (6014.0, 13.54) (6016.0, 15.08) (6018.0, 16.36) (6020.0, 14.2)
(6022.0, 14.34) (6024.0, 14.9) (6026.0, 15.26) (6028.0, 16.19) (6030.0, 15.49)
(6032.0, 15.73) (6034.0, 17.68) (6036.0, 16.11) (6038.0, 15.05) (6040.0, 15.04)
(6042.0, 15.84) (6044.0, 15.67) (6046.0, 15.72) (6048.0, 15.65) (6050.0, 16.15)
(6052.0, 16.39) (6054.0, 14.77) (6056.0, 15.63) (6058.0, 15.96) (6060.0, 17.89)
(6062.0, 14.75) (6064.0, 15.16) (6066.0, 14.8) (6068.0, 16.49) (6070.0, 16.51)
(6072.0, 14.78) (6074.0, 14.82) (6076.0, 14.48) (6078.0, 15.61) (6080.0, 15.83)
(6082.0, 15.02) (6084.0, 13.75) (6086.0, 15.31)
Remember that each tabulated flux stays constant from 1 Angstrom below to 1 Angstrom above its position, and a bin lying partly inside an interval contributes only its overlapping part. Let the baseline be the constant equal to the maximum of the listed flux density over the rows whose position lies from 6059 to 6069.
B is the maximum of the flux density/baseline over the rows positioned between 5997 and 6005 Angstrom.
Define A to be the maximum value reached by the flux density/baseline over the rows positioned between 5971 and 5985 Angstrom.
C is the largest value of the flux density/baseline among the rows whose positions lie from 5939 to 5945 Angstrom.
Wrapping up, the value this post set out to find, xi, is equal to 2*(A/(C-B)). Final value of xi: 55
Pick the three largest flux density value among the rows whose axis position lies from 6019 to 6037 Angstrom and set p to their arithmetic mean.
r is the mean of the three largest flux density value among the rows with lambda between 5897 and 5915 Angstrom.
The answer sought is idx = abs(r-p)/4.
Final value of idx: 0.2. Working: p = 16.7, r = 15.7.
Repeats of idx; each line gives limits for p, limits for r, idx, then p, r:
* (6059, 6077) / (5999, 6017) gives 0.4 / 17.0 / 15.5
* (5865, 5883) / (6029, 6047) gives 0.0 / 16.4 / 16.5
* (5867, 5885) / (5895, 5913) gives 0.3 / 16.4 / 15.3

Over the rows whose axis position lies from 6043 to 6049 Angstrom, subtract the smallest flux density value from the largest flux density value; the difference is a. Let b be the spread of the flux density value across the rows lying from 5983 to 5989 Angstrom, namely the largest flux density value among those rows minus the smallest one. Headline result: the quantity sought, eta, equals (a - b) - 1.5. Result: -2.4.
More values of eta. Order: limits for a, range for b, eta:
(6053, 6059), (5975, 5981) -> -2.4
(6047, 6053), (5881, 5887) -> -1.3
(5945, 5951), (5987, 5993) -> -1.1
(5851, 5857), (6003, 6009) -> -2.1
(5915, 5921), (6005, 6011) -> -1.8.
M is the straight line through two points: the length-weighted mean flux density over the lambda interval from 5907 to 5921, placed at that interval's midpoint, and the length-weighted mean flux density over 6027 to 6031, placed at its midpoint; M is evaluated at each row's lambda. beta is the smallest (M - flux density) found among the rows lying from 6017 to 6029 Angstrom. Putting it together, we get -0.59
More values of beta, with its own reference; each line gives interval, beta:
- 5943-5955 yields -1.16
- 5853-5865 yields -0.83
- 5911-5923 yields -1.15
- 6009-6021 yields -0.59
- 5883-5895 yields -0.03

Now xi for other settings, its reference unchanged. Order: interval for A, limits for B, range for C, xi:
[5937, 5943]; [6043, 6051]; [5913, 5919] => 292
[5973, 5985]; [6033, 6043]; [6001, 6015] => -18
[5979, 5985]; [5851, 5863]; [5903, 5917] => 44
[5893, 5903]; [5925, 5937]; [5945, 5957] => 31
